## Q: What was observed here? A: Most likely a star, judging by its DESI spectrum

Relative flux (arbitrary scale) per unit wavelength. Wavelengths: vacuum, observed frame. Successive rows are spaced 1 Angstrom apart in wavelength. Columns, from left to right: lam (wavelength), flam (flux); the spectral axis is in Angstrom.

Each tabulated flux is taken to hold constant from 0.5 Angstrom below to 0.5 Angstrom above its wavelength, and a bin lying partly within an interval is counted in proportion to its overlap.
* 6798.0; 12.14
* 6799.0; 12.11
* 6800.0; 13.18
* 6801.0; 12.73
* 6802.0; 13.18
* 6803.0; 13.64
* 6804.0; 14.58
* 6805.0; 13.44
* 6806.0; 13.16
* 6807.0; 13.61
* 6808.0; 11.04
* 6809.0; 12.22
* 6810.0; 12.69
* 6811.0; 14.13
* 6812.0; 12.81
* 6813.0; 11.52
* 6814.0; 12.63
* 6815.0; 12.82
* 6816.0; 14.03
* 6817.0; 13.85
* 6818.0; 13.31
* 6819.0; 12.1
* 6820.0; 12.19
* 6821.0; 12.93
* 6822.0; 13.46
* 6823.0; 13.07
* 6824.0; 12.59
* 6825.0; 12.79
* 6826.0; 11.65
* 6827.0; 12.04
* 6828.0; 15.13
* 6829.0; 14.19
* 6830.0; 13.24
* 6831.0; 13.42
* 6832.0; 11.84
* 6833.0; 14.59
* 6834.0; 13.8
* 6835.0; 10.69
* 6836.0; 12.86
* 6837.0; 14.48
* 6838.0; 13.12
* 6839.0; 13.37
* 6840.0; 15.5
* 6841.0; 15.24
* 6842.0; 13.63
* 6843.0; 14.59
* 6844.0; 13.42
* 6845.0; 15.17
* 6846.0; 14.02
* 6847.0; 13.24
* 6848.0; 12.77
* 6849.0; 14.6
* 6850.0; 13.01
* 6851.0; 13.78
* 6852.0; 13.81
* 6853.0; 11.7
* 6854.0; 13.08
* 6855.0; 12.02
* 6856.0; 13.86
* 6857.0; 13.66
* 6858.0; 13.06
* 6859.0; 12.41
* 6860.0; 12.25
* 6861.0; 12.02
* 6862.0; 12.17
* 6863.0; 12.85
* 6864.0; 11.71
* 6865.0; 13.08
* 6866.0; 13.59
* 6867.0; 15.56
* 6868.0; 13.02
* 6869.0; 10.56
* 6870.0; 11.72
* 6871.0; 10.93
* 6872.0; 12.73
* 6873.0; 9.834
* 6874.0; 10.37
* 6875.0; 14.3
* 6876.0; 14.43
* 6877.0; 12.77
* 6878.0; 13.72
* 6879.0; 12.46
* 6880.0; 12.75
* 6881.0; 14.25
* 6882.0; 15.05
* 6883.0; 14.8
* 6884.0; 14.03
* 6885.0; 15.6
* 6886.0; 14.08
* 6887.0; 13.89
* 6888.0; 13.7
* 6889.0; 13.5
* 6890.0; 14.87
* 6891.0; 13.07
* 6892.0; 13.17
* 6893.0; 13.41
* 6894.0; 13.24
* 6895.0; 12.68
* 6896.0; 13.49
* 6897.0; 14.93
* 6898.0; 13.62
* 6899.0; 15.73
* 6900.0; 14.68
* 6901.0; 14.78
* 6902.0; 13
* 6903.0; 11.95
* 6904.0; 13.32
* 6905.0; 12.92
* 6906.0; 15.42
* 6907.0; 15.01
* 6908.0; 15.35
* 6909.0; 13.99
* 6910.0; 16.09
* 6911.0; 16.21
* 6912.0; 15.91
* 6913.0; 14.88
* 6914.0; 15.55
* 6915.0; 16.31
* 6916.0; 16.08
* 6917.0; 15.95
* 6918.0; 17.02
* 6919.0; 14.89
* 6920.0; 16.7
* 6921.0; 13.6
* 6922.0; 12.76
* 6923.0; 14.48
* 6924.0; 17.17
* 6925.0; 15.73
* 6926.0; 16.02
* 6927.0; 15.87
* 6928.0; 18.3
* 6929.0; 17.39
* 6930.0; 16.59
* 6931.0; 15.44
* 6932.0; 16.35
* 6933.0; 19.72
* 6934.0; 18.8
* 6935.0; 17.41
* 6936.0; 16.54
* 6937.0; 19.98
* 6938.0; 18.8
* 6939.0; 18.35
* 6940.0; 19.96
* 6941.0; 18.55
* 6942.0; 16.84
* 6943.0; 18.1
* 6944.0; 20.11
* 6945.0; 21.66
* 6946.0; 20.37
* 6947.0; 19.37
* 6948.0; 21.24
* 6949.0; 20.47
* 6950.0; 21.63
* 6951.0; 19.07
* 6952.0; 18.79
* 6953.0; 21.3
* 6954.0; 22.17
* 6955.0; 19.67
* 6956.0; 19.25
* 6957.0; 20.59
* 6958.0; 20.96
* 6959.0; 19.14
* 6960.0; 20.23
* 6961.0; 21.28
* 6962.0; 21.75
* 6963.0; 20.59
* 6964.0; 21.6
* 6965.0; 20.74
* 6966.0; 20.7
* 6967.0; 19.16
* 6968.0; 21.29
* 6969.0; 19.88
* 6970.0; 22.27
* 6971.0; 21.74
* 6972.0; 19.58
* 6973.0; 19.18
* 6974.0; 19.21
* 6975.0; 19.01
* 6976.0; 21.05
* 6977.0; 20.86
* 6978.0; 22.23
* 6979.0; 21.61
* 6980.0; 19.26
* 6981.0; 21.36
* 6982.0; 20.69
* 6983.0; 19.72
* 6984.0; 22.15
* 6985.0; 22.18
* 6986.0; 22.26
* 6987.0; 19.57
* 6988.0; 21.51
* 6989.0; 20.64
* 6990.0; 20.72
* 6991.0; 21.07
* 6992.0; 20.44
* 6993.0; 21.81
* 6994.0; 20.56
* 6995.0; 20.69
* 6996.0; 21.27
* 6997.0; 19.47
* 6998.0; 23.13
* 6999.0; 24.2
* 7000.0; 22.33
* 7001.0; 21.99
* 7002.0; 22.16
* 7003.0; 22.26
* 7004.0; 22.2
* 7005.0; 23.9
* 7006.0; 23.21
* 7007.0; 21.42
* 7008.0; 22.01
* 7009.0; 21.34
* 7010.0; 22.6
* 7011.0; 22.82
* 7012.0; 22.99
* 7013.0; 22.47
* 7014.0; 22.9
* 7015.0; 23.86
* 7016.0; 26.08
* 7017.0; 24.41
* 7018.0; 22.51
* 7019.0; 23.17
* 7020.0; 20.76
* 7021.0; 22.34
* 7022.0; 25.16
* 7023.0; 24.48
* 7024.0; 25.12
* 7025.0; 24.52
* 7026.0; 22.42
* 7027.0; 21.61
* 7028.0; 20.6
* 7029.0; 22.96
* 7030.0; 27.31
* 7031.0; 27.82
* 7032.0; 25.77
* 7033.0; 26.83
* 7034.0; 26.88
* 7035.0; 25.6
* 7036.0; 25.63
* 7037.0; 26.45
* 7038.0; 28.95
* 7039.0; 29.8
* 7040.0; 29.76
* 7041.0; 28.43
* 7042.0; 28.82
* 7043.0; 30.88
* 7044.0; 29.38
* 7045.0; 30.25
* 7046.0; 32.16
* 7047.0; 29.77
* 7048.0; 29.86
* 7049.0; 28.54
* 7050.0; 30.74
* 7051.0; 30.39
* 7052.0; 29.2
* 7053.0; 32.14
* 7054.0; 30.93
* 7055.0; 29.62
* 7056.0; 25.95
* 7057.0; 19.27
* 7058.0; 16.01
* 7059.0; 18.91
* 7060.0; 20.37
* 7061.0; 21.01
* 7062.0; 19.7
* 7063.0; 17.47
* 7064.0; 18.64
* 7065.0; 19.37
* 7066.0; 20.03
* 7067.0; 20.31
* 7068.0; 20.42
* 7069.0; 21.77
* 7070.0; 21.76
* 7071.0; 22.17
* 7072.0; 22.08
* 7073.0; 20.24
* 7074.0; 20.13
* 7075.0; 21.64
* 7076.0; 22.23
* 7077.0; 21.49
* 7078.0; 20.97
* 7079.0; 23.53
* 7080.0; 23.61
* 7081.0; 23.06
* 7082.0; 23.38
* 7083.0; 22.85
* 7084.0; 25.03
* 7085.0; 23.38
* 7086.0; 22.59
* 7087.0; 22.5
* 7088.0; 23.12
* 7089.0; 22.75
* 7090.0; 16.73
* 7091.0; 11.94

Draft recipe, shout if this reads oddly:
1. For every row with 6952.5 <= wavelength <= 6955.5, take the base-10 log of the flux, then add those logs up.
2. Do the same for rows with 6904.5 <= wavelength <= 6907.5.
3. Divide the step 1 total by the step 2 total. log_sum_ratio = 1.14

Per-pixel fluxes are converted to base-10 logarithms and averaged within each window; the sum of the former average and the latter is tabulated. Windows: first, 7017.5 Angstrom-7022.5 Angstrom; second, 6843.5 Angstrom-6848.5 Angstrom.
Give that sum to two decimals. 2.49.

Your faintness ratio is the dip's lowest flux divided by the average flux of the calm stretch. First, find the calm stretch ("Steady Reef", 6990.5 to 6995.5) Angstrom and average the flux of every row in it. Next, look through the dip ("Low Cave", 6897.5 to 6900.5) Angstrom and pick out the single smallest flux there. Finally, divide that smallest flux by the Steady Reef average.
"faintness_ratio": 0.65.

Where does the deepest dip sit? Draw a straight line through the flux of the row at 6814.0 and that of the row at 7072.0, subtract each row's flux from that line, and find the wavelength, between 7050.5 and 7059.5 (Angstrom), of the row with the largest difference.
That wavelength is 7058.0 Angstrom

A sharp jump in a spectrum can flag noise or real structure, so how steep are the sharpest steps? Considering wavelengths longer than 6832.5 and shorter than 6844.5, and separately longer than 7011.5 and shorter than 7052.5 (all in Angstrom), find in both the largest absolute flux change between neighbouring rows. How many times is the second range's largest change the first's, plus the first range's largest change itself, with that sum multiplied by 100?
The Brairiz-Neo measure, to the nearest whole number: 451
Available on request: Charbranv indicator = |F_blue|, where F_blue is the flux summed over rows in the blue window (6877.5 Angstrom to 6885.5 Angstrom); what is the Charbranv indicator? 113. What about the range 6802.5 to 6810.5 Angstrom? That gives 104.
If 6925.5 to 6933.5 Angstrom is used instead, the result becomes 136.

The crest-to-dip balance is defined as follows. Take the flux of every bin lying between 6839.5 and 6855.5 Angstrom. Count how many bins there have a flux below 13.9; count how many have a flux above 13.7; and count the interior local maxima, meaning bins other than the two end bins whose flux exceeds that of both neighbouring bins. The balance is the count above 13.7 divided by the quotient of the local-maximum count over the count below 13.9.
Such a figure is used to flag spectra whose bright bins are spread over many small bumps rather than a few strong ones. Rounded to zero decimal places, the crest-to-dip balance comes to 16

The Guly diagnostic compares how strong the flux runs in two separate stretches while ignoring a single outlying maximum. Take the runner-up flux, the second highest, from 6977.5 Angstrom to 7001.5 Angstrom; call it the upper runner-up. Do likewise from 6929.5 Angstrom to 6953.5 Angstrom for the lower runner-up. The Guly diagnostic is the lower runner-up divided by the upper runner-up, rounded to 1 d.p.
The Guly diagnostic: 0.9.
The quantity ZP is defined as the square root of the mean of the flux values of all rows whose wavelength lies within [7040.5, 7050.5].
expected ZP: 5.47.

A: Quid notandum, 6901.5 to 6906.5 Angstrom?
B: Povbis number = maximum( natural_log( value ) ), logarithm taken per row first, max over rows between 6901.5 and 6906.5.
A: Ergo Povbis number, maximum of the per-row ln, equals 2.74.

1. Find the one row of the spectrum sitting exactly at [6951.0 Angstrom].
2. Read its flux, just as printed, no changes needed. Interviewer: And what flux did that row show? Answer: 19.07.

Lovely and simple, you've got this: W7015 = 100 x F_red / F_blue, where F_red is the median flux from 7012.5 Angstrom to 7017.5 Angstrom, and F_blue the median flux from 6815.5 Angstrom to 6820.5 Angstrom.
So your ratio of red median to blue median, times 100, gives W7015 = 179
